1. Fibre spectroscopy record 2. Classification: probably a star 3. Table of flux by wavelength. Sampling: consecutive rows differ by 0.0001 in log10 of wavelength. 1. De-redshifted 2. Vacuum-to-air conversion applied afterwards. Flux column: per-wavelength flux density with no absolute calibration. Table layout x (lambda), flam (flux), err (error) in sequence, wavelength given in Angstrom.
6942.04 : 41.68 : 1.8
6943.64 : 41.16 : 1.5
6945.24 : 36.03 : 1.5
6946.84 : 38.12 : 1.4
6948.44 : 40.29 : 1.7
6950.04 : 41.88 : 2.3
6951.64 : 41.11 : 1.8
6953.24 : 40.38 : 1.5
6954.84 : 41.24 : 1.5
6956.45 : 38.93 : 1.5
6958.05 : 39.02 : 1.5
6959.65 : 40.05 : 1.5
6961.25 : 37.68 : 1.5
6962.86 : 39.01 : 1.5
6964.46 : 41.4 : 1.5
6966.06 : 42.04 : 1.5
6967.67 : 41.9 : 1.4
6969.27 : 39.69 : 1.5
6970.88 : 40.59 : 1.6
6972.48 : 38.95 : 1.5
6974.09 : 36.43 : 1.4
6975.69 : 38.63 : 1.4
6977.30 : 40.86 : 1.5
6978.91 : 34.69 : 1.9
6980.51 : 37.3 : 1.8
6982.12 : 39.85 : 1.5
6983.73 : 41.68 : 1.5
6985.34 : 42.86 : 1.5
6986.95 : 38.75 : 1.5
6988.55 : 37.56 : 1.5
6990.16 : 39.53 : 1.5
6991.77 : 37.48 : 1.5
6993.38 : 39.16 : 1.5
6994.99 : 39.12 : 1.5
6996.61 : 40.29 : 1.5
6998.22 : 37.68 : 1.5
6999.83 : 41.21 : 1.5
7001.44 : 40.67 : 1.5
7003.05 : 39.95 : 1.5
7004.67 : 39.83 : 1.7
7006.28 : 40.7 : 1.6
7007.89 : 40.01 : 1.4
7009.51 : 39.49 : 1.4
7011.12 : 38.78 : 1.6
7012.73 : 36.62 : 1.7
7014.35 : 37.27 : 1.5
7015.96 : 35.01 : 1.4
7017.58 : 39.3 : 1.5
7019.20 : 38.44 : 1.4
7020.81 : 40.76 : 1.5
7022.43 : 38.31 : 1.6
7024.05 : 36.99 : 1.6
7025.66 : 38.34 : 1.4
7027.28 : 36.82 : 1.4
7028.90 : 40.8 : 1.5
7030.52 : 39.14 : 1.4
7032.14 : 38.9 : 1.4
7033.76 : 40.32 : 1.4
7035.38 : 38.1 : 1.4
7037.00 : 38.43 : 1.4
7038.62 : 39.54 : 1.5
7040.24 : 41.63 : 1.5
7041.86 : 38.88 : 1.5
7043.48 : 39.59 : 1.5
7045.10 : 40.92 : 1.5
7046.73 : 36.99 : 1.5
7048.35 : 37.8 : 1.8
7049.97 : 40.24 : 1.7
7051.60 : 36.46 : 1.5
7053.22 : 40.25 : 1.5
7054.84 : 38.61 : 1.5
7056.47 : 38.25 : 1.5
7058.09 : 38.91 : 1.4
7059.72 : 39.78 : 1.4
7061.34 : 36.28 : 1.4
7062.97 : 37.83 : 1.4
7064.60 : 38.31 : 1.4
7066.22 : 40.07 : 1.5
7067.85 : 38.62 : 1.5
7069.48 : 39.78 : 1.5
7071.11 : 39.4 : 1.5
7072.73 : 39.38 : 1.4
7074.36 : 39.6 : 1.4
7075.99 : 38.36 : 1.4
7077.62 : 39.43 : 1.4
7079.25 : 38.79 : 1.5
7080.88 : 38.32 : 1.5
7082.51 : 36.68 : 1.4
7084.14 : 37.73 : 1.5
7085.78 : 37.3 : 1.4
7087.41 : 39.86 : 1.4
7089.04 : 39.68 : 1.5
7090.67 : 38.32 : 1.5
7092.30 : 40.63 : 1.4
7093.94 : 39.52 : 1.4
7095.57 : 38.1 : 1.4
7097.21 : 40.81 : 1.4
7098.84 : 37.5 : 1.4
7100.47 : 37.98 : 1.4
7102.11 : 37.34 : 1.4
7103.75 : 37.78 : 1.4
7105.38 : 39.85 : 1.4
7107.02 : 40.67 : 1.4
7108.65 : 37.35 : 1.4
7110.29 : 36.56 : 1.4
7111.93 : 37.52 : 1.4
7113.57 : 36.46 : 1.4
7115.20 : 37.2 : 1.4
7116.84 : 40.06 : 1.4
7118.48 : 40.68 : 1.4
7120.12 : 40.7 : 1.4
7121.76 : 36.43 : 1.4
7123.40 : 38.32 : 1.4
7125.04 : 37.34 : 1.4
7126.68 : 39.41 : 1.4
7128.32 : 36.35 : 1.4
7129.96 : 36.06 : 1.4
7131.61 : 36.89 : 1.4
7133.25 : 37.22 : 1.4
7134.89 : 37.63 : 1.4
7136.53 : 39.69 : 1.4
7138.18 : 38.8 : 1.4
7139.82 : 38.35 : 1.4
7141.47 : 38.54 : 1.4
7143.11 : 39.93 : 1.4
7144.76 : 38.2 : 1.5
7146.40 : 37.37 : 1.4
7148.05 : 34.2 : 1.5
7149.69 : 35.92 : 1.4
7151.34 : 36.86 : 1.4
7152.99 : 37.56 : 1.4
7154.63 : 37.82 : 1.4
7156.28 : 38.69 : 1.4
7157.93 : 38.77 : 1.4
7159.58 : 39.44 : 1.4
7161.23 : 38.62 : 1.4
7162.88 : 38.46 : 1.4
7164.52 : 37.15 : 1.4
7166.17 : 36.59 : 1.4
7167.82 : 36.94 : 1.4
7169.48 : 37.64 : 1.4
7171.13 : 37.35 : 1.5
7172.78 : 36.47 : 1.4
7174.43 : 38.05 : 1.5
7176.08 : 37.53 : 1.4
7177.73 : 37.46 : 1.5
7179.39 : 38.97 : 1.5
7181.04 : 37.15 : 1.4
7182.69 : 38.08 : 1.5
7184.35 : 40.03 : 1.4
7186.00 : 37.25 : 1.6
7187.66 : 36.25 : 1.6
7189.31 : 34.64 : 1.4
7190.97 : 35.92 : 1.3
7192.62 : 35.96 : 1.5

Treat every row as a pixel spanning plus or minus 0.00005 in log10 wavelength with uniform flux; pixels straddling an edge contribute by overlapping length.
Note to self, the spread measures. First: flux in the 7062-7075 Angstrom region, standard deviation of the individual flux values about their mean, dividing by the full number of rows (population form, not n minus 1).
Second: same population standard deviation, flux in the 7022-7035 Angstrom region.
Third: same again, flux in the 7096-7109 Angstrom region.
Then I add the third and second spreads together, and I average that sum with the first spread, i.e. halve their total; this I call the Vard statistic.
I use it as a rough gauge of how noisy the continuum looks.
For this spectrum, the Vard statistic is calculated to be 1.74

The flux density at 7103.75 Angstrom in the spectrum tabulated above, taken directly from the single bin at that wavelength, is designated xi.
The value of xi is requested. 37.78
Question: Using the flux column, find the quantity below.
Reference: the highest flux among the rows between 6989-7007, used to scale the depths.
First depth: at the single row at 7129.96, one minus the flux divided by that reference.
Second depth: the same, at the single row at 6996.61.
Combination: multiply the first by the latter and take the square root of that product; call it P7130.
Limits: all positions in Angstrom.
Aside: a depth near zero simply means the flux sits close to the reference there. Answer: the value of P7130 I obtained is 0.05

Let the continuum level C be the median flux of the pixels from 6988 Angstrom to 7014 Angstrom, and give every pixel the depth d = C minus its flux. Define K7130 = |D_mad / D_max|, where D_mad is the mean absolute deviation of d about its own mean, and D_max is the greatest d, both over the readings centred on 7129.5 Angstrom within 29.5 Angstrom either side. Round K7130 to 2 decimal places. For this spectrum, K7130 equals 0.22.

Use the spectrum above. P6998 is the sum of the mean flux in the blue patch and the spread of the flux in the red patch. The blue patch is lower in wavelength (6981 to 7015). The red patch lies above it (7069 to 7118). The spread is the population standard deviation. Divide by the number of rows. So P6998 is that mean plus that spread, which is 40.7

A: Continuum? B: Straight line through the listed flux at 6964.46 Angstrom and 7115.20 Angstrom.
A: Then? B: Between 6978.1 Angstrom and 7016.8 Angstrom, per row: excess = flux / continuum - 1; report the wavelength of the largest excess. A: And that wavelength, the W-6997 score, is 6985.34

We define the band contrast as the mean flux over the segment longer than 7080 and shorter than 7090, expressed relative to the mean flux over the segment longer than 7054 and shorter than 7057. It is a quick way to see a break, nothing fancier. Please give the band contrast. 1.00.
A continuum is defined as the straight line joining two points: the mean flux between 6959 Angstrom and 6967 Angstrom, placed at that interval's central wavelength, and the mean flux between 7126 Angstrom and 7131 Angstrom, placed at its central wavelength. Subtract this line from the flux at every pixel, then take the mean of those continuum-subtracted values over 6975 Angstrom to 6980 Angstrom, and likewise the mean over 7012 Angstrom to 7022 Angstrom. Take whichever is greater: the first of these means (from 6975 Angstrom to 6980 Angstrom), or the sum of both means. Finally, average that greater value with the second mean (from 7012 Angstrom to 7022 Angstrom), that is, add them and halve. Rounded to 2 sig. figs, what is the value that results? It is -1.5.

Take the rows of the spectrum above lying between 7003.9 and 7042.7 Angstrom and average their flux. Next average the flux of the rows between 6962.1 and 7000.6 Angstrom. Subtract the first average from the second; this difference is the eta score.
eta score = 0.59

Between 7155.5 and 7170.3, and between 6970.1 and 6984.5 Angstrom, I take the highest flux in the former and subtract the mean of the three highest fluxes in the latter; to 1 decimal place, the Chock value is -1.6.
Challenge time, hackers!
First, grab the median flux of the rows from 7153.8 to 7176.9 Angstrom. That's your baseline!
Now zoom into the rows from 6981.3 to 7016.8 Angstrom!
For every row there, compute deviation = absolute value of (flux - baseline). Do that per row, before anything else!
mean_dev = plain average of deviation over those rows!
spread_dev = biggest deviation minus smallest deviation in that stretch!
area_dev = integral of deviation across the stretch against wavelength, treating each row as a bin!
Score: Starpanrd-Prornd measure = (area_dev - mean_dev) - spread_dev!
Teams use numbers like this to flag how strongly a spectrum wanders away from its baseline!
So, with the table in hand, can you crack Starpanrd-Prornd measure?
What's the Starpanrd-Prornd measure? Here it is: 62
